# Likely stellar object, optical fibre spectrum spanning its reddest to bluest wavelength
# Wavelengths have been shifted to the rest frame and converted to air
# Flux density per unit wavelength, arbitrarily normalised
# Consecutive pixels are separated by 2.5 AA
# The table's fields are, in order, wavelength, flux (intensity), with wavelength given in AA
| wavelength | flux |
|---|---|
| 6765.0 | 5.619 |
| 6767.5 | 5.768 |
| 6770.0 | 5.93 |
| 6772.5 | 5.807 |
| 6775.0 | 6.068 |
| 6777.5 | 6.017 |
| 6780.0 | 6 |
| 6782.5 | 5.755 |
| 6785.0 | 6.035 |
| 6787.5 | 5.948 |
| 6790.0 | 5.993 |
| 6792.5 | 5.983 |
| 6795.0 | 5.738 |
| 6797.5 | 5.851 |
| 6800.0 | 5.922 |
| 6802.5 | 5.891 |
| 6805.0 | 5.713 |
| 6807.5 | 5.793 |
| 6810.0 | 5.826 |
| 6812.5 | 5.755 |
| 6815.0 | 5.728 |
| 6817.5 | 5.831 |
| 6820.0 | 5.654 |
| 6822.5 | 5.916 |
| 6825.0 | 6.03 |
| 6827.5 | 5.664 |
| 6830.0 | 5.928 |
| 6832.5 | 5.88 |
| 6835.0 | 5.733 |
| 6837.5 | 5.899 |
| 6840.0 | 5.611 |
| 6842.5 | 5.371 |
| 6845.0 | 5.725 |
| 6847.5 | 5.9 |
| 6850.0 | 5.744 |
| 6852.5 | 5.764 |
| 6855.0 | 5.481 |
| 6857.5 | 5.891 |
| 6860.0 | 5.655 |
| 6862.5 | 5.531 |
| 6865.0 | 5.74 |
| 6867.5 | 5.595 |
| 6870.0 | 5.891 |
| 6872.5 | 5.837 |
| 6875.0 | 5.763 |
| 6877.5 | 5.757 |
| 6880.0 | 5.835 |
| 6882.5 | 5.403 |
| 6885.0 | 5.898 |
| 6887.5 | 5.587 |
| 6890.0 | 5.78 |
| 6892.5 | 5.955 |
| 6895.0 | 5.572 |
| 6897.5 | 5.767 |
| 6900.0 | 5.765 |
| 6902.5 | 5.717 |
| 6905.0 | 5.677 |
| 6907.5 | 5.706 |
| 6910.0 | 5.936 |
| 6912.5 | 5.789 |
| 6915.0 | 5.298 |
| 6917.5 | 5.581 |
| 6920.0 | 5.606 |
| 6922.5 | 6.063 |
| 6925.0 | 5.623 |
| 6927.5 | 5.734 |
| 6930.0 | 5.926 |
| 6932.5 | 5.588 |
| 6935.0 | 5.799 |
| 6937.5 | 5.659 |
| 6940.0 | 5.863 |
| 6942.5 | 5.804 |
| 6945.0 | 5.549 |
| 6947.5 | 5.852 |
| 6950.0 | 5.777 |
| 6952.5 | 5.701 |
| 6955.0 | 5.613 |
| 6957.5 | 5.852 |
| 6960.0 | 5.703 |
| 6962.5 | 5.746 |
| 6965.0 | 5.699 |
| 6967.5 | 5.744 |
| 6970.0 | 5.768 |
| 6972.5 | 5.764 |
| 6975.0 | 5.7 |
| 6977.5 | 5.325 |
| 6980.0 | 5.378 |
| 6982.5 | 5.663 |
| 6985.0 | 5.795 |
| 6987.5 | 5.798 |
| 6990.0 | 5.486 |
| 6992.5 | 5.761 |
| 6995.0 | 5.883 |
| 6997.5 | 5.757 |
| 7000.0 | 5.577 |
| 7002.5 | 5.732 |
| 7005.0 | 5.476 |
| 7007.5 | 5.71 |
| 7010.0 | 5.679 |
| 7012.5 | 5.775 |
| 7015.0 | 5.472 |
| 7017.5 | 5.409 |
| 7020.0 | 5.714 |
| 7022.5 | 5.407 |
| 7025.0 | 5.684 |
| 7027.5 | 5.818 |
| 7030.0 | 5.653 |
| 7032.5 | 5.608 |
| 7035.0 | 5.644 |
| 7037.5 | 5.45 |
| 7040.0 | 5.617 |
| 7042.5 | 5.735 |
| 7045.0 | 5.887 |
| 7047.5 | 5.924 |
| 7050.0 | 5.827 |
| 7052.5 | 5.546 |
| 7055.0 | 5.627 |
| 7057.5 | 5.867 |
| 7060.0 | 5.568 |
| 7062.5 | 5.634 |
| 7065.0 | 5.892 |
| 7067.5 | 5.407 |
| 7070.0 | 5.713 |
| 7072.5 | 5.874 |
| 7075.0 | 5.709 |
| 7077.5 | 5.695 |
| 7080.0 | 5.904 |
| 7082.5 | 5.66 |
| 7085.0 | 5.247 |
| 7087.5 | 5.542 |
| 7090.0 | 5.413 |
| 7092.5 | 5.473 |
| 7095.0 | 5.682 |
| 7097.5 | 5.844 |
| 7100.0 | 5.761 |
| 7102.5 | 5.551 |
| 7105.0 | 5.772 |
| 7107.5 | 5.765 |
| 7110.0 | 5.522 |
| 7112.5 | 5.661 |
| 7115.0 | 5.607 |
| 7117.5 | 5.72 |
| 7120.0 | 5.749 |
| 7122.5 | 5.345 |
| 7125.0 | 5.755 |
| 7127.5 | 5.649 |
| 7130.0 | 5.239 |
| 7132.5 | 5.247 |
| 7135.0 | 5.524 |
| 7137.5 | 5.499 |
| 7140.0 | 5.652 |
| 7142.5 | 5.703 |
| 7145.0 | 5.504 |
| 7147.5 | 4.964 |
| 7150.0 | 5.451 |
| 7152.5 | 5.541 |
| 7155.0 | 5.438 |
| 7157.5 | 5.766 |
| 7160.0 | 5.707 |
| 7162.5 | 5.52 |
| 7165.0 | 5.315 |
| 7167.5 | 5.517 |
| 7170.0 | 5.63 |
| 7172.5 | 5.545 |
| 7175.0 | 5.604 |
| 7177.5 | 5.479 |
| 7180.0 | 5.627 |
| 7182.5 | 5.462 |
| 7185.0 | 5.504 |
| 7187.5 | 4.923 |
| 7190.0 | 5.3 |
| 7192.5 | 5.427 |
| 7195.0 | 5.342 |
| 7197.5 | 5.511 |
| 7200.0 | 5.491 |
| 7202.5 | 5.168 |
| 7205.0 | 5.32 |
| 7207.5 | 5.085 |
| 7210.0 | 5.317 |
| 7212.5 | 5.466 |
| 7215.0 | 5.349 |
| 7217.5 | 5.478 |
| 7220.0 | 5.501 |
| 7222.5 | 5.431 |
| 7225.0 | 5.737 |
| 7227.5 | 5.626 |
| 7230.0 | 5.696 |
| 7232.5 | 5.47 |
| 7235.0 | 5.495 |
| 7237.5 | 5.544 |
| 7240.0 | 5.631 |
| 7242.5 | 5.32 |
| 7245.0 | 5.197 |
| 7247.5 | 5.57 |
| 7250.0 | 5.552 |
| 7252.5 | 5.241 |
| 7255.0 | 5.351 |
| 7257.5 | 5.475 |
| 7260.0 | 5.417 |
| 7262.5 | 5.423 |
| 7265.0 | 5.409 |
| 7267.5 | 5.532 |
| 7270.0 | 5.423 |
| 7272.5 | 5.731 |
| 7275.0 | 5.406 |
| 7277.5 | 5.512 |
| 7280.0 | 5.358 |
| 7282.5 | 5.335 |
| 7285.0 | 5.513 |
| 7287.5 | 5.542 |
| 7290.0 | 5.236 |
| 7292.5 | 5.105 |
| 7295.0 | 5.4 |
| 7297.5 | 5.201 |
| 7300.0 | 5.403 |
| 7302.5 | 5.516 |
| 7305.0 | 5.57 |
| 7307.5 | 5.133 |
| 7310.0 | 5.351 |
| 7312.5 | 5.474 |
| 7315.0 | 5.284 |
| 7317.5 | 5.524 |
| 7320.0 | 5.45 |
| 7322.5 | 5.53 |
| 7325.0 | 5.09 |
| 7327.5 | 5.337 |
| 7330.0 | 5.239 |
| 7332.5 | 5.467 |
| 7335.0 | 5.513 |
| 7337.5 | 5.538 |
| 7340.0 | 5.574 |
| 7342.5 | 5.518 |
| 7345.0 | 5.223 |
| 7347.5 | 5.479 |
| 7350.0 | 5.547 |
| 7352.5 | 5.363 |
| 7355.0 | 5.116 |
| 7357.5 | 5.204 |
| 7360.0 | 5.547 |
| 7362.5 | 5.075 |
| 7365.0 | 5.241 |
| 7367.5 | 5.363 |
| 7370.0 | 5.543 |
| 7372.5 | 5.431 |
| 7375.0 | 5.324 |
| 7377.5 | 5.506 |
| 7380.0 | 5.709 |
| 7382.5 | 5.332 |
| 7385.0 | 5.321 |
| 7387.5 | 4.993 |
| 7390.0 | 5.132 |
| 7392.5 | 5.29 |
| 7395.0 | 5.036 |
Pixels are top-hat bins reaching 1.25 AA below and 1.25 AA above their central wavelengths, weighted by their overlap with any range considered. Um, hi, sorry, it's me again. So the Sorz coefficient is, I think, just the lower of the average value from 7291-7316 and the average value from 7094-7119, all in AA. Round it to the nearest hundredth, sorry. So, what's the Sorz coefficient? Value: 5.34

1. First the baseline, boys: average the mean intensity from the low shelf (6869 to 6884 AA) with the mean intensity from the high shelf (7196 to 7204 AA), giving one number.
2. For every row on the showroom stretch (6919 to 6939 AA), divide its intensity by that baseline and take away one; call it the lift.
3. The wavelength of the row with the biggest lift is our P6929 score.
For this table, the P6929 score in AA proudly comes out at 6922.5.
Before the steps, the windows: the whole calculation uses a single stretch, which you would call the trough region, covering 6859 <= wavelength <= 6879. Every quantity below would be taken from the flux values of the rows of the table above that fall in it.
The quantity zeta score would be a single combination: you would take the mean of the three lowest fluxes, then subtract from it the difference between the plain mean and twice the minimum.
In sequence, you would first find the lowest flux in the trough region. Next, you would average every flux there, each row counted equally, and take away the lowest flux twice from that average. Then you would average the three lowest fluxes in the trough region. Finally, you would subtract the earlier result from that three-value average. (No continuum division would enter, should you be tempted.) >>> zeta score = 10.9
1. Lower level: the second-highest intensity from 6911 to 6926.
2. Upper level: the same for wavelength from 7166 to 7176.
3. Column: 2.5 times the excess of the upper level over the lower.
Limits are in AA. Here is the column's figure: -0.46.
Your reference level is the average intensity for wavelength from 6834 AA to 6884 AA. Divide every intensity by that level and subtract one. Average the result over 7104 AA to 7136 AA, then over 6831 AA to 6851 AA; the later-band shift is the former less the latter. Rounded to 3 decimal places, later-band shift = -0.027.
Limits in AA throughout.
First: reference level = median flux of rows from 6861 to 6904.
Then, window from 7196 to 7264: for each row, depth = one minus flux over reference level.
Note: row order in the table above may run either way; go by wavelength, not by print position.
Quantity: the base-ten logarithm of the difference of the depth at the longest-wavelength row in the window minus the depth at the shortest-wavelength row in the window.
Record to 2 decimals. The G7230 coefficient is -1.82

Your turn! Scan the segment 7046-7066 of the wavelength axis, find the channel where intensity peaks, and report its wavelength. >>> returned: 7047.5 AA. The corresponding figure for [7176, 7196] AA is 7180.0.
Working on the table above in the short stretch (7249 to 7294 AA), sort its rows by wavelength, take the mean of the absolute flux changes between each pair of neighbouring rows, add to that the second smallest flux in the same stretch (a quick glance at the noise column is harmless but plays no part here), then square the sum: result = 28.9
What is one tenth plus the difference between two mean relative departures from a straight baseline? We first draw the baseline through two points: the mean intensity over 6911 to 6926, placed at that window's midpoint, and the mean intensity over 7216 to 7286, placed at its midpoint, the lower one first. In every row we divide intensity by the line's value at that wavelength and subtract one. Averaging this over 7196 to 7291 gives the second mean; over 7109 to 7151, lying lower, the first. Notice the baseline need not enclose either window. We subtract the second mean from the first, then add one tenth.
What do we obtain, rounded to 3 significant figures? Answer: 0.102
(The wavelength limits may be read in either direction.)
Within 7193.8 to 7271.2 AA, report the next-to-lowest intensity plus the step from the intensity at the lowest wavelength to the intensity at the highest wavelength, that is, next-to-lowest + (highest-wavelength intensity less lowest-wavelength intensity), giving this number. 5.2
